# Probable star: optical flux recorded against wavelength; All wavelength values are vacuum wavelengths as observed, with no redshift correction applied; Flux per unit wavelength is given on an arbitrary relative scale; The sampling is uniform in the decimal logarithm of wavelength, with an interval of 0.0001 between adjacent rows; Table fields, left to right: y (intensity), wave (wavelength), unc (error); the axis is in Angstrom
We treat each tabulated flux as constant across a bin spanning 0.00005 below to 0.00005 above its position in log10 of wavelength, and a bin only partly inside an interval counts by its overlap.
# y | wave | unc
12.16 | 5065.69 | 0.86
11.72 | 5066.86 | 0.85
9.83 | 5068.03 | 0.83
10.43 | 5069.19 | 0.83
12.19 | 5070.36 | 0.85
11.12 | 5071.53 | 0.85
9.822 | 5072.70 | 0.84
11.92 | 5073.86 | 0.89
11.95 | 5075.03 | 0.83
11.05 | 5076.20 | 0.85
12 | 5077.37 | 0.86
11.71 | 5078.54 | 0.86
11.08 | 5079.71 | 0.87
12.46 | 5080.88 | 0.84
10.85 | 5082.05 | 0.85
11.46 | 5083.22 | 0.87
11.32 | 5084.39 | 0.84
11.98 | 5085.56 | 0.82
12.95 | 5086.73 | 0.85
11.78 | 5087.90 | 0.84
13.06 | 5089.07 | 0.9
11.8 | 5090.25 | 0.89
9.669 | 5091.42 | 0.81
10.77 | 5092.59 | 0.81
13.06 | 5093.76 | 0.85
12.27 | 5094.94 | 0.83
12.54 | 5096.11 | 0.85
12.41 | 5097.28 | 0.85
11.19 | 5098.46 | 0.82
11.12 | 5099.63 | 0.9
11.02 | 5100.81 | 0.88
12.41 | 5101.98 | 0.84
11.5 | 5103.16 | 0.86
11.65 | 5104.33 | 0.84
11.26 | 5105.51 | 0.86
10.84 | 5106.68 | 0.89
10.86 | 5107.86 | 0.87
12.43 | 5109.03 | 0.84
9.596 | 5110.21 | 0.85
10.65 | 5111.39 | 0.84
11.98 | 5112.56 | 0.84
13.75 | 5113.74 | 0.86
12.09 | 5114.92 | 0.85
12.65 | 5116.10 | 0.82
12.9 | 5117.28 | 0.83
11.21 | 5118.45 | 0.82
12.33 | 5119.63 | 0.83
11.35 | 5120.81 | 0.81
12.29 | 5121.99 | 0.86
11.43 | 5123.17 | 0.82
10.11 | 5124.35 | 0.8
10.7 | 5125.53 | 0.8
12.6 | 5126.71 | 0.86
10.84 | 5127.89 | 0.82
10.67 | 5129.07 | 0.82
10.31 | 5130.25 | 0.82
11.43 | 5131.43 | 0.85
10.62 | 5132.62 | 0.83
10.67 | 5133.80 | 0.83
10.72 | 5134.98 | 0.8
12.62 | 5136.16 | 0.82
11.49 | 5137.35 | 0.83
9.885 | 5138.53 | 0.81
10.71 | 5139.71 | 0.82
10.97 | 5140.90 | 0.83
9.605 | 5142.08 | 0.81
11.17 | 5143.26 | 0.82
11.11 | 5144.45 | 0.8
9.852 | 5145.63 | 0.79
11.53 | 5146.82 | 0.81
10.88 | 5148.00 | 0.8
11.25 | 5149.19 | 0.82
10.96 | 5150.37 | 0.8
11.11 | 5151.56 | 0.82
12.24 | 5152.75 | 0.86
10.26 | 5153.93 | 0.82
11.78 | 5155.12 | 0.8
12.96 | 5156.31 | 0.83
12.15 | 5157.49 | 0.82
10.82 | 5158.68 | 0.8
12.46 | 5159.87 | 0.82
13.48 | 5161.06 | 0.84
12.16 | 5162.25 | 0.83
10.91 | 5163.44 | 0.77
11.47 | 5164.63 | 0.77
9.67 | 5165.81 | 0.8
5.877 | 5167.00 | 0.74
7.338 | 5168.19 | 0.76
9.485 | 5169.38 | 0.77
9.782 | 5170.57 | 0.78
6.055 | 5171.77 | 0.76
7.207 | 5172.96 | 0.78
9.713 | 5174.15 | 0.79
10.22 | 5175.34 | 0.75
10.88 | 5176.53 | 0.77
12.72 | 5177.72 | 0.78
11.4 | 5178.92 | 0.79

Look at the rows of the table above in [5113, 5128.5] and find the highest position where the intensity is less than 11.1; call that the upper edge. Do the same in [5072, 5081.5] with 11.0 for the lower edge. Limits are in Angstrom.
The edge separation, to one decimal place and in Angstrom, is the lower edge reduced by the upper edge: -55.2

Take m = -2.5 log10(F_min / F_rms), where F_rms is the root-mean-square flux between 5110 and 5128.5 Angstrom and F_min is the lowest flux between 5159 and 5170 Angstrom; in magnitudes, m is 0.75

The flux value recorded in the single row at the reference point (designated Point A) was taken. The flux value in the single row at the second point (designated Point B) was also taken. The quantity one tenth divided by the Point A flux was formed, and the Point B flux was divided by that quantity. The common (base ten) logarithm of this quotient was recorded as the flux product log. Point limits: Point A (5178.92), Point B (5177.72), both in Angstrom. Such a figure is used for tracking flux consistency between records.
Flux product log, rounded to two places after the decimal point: 3.16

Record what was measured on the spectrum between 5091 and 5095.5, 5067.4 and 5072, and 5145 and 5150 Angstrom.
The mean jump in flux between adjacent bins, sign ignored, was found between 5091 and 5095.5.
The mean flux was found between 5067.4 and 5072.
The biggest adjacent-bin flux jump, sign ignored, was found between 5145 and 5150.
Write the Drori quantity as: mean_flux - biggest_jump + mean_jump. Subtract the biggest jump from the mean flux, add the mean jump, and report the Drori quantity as 10.61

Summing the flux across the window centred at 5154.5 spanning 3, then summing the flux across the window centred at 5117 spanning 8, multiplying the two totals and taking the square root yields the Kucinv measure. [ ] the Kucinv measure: 44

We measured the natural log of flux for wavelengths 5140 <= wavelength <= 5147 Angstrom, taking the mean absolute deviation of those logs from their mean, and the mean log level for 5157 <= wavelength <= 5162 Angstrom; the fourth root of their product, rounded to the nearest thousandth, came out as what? 0.628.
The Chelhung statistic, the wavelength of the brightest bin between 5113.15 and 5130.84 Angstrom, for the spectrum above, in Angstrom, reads 5113.74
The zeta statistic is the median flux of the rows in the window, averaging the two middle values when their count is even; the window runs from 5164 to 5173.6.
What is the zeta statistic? 8.4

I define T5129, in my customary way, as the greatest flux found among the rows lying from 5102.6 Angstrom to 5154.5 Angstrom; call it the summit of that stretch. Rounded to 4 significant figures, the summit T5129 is 13.75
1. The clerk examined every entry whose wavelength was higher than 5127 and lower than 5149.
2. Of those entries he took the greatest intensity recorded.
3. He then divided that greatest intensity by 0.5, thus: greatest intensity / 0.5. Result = 25.2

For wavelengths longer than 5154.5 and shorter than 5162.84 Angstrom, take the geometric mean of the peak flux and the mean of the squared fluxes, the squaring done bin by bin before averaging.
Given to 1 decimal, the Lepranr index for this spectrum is 45.1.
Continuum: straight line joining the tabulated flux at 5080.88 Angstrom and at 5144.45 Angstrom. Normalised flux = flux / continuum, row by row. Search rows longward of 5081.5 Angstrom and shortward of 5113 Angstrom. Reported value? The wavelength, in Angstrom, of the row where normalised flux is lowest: 5091.42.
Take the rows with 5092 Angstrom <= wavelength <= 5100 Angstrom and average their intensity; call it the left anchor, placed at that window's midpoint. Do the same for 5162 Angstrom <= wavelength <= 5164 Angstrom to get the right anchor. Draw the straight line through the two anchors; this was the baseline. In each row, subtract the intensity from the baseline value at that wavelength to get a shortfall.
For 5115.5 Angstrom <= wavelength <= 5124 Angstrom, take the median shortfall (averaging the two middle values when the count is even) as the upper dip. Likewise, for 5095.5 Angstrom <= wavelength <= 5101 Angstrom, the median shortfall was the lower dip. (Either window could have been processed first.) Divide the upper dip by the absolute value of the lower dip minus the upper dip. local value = -0.4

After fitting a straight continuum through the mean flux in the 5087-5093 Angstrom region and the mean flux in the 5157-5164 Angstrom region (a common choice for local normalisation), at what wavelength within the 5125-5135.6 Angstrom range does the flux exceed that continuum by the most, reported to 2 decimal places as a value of 5126.71 Angstrom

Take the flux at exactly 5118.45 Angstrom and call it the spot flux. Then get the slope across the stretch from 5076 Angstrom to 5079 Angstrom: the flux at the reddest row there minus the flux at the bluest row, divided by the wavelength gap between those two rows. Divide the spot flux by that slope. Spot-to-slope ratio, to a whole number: 40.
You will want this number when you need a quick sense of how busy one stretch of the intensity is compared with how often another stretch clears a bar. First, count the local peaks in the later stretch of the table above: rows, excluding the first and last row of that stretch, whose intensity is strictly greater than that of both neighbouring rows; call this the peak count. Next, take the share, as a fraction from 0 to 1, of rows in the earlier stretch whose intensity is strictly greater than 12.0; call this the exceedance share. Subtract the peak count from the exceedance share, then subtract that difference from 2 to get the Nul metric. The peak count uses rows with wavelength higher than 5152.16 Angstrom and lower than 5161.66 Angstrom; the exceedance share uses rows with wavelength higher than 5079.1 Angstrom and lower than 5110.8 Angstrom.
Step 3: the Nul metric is 2.7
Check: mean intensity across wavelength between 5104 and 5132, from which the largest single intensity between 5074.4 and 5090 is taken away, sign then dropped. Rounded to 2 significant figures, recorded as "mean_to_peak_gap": 1.6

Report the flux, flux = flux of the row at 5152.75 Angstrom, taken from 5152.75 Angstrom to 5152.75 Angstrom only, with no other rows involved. 12.24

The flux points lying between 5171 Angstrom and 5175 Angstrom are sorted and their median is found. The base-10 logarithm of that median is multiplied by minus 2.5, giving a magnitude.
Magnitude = -2.14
